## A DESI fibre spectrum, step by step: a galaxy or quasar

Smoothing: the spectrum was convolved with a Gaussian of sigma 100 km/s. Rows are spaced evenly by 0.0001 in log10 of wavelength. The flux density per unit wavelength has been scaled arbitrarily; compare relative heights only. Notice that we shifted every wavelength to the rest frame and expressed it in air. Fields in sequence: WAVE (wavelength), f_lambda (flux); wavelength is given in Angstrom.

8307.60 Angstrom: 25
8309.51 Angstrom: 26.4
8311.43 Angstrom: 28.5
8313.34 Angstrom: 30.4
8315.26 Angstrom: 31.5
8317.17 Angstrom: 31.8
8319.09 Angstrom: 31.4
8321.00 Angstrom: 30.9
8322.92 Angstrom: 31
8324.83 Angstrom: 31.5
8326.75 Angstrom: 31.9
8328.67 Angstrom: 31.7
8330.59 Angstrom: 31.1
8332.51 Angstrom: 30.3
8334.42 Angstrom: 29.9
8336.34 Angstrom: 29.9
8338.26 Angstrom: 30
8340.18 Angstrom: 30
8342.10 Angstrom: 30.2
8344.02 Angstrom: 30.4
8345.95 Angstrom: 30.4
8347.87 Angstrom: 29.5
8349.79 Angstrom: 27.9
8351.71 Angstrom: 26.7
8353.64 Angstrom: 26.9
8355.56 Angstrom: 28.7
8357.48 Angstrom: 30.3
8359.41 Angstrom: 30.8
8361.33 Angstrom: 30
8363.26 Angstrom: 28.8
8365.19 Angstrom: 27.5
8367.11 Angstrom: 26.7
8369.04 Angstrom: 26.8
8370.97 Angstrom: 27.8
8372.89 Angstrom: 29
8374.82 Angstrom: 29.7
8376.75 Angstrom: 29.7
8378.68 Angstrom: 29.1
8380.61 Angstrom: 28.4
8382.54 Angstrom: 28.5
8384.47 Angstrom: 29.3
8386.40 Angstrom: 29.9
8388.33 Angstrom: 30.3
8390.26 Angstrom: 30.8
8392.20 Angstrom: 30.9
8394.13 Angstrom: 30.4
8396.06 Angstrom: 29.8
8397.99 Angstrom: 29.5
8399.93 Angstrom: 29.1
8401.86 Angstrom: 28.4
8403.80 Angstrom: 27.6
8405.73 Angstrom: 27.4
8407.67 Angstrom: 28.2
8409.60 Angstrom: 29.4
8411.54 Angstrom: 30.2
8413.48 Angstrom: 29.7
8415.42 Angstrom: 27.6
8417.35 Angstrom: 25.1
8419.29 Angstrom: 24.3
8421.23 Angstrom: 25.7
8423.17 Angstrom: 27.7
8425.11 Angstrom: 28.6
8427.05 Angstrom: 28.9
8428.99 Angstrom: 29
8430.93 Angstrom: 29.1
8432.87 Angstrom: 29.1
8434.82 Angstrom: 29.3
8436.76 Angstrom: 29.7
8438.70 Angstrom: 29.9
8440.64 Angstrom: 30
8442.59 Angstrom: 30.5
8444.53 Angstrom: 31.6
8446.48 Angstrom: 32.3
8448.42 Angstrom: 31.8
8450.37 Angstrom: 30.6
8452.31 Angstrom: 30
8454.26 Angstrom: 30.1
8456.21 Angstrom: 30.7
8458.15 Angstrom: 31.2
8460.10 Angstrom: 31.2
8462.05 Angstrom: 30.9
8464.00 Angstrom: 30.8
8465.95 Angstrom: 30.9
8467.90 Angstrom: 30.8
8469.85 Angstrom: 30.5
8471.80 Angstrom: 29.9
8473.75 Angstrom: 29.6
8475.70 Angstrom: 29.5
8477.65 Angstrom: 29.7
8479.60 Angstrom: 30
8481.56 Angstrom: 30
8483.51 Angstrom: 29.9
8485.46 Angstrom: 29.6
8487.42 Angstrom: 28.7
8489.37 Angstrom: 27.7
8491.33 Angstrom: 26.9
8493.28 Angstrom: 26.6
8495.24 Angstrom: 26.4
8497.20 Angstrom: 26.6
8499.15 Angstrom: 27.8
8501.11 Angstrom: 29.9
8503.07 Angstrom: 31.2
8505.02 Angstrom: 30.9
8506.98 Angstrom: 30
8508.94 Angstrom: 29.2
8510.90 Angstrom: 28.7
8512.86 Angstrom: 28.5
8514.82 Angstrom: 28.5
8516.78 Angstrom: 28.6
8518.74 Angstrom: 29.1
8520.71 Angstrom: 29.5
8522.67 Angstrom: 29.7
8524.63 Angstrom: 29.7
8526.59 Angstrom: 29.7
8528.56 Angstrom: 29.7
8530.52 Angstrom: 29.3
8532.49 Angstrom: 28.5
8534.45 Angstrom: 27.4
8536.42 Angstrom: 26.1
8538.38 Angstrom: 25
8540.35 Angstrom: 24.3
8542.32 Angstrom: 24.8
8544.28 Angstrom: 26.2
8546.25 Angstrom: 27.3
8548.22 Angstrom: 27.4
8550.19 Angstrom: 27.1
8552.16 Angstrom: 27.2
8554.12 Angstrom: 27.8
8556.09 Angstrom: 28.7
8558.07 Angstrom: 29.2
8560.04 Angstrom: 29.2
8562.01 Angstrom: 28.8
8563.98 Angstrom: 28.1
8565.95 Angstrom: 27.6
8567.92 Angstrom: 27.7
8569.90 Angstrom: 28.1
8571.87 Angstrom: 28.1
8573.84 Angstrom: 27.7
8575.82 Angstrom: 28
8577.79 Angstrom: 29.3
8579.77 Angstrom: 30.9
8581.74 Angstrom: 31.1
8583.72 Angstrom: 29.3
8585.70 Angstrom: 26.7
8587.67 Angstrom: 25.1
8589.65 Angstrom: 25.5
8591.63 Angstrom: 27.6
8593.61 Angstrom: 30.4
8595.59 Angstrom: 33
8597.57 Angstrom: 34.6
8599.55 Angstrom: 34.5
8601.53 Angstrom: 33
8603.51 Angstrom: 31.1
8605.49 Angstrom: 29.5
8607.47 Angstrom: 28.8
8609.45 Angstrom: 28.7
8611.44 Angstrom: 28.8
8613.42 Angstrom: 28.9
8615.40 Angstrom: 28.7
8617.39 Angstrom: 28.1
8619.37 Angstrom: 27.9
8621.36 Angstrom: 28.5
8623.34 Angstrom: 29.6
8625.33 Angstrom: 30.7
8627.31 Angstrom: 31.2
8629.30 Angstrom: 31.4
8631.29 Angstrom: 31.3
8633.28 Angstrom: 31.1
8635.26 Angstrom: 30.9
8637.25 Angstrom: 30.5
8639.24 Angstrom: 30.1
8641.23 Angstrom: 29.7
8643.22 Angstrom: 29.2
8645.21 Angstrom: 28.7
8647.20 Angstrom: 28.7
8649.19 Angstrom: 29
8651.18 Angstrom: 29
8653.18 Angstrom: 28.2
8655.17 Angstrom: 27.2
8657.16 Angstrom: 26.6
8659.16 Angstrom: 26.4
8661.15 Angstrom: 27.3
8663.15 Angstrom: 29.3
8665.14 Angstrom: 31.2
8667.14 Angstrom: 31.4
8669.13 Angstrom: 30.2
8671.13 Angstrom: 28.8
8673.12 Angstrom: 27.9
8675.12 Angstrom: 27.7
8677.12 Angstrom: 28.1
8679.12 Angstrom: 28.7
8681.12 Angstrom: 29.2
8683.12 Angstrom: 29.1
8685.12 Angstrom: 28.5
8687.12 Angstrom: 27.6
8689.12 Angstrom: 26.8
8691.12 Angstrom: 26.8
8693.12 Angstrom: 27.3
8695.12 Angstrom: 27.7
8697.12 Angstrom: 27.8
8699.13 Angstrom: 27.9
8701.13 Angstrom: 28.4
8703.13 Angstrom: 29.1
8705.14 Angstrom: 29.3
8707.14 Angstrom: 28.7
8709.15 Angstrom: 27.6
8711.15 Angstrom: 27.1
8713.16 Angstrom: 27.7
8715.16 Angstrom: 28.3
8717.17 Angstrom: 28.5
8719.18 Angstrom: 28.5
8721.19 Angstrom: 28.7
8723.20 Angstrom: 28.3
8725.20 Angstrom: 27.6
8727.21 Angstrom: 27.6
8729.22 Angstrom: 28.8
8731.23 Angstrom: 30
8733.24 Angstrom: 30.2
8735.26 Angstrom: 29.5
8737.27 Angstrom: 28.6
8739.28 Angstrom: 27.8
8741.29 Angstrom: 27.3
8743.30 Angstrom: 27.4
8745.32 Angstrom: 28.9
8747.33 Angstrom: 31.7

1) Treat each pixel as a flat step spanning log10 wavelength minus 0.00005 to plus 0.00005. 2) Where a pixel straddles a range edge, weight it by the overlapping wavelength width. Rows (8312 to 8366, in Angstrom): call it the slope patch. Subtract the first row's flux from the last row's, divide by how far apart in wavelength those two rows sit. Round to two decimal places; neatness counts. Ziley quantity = -0.06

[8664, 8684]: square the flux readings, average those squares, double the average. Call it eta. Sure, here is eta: 1712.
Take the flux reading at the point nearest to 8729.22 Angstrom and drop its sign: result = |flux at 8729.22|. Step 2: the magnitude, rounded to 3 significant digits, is 28.8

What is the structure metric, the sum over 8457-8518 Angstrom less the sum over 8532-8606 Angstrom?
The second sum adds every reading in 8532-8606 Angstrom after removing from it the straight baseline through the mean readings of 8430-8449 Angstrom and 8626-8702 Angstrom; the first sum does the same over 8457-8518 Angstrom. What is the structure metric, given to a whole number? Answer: 19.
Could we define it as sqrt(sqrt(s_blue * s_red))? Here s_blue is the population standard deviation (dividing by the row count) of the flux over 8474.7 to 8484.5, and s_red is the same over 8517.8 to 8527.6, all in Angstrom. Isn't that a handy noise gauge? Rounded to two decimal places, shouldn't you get 0.46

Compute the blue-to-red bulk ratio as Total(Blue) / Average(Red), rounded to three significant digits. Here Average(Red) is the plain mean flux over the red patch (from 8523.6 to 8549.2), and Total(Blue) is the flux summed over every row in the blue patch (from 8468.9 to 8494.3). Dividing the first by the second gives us 13.8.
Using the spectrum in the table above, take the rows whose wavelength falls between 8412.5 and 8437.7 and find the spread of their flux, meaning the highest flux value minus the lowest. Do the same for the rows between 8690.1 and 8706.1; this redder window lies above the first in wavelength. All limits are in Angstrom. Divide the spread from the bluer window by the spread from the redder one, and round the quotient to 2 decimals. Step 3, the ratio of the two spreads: 2.16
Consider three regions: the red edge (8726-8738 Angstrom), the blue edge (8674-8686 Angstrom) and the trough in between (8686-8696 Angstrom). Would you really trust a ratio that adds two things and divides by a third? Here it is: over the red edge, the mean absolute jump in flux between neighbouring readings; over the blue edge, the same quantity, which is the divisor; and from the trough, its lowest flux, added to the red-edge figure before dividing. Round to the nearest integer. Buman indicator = 63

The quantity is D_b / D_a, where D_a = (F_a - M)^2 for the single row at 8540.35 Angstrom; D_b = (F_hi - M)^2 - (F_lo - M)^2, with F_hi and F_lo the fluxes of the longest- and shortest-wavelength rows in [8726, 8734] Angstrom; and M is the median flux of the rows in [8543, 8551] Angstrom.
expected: 1.1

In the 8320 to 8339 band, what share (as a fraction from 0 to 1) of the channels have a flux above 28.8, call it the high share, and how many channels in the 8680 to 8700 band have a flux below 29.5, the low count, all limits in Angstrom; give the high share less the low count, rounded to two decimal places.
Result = -9.00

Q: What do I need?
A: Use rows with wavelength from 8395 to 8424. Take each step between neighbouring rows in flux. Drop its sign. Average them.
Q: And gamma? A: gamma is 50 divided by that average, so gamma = 48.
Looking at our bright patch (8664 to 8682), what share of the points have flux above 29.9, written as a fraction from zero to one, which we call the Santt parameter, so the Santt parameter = 0.3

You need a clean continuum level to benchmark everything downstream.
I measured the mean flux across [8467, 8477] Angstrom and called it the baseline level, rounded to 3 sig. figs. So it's 30.1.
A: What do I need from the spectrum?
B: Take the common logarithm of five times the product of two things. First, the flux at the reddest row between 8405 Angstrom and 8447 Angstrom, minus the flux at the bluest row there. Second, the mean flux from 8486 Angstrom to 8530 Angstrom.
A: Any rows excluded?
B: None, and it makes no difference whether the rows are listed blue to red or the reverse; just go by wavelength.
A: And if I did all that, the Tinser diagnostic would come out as 2.8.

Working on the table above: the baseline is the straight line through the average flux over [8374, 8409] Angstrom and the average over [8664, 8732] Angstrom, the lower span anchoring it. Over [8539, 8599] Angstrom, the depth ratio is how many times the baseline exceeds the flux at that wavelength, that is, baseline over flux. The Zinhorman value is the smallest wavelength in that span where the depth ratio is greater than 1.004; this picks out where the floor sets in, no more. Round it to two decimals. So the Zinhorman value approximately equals 8540.35 Angstrom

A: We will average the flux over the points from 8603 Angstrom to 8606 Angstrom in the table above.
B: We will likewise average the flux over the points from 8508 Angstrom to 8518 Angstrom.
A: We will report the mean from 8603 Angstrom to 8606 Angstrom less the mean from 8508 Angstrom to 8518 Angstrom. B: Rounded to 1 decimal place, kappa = 1.6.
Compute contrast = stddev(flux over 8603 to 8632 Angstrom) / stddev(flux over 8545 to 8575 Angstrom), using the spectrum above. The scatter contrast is 1.8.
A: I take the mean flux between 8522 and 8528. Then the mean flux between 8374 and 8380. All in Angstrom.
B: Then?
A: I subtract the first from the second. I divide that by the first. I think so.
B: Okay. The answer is -0.01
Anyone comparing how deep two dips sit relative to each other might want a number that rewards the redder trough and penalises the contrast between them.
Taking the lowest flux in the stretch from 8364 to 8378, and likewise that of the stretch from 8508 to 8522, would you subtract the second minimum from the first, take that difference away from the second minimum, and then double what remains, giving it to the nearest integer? 61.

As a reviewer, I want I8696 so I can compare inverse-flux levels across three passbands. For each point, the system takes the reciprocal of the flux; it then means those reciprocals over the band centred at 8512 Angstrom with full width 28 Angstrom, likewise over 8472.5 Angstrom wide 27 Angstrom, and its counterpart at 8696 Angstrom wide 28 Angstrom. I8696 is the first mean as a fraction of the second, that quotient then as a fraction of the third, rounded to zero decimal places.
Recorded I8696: 29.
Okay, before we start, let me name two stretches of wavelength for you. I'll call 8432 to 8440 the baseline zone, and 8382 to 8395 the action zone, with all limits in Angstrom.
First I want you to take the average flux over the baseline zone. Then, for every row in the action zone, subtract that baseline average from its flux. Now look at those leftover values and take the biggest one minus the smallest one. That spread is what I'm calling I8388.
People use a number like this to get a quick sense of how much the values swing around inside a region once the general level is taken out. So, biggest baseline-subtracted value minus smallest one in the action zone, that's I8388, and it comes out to 2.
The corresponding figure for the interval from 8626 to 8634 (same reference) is 0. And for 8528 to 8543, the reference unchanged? 5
